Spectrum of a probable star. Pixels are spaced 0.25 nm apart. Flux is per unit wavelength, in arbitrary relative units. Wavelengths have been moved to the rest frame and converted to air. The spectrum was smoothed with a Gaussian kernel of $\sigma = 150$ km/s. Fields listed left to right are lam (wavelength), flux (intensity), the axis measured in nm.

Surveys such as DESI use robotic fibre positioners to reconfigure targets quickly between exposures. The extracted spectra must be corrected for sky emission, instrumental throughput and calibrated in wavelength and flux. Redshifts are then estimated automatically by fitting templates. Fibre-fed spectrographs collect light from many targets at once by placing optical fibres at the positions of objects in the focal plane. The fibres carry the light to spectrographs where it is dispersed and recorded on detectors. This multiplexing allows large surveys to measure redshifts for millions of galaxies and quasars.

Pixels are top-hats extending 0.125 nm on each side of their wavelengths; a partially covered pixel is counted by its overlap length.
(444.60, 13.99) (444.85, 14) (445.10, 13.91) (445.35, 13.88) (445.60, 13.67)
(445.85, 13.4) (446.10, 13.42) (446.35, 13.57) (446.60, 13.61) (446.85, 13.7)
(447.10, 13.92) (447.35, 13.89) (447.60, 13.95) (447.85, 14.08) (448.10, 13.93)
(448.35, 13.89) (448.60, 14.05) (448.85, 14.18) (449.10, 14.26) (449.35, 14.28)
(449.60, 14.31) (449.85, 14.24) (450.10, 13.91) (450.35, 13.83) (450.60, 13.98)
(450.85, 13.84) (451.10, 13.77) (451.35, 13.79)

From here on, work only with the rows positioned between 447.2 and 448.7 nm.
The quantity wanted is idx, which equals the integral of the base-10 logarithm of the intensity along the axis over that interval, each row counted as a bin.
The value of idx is 1.7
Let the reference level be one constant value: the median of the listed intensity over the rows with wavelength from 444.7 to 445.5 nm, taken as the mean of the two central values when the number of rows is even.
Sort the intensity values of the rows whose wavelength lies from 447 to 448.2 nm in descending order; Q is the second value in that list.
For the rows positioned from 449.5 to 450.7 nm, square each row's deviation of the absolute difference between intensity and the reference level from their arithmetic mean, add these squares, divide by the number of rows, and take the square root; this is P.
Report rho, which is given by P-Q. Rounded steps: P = 0.158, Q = 13.95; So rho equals -13.8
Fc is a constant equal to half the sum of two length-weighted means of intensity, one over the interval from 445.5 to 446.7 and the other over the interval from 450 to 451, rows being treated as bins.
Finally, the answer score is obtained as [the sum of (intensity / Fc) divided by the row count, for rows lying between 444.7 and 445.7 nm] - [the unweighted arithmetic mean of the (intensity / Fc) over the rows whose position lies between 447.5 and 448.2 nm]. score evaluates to -0.009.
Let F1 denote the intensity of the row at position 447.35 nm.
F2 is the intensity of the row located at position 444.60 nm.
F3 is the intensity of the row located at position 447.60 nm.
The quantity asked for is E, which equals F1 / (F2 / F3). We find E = 13.85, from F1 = 13.89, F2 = 13.99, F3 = 13.95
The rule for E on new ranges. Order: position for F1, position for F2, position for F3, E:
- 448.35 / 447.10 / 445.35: 13.85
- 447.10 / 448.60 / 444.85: 13.87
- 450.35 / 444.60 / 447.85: 13.92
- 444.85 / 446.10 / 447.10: 14.52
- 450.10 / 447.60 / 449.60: 14.27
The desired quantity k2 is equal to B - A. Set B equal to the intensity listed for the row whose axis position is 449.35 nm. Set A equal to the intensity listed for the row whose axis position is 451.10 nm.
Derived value 0.5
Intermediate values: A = 13.77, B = 14.28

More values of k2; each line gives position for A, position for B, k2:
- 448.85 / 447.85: -0.1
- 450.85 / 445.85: -0.4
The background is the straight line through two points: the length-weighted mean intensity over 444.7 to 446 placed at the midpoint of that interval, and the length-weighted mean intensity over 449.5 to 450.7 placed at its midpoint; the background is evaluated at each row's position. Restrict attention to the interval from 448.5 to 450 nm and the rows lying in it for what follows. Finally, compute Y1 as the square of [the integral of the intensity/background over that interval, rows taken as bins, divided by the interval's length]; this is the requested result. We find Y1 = 1.03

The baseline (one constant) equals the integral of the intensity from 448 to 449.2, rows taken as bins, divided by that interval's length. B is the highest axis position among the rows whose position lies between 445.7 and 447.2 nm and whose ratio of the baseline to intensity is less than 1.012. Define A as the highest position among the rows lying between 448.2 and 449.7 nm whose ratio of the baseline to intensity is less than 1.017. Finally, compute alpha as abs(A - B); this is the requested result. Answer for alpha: 2.50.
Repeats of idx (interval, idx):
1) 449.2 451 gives 2.1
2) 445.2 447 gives 2.0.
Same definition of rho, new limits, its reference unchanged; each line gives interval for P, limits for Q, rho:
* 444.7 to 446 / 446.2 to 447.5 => -13.7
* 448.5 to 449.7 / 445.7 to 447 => -13.5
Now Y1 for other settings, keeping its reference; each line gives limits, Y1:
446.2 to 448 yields 0.99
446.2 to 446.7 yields 0.96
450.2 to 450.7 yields 0.98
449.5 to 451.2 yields 0.99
